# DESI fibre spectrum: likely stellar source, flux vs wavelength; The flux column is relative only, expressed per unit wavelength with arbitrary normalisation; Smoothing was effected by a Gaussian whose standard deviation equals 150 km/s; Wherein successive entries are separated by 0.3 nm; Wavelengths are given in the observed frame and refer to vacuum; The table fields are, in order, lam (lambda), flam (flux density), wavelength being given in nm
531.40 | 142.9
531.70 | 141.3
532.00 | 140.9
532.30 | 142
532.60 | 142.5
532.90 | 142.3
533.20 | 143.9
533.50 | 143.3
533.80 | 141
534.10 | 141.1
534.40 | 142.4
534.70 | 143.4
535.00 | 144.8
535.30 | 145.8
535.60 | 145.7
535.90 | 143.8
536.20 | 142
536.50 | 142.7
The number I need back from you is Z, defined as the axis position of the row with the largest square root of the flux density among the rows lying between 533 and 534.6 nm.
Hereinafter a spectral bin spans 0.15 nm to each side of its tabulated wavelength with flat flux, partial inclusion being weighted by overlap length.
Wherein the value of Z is 533.20 nm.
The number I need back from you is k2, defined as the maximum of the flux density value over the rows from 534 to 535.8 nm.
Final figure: 145.8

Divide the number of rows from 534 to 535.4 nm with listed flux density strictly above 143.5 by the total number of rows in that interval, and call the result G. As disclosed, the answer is 0.40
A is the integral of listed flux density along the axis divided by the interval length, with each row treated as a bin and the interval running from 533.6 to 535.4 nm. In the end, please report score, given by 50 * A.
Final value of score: 7151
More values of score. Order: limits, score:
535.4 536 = 7246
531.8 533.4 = 7116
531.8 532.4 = 7070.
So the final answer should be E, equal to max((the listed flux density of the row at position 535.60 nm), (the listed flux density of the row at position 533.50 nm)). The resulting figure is 146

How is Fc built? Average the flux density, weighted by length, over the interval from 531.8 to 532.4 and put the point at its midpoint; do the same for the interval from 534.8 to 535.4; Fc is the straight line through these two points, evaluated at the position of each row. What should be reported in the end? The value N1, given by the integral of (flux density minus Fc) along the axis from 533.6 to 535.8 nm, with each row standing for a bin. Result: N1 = -2.5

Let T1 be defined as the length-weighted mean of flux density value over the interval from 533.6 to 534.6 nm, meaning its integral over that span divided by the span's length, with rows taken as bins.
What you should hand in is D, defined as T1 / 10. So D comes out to 14.2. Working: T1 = 142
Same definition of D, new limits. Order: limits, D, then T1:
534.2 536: 14.4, 144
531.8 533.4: 14.2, 142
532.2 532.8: 14.2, 142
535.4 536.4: 14.4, 144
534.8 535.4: 14.5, 145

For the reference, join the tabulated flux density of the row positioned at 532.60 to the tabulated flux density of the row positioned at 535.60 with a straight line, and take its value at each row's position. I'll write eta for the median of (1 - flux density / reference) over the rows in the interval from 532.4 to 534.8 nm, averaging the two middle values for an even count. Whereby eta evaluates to 0.0064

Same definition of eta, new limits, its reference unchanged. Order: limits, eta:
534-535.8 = 0.0055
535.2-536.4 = 0.0076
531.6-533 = 0.0017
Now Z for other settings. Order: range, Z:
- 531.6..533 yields 532.60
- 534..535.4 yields 535.30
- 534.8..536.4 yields 535.30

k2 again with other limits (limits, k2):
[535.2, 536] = 145.8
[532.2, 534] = 143.9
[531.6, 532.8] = 142.5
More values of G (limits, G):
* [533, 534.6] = 0.20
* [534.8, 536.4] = 0.80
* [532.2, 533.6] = 0.20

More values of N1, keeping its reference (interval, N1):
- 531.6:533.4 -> 0.6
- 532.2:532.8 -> 0.2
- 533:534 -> -0.5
